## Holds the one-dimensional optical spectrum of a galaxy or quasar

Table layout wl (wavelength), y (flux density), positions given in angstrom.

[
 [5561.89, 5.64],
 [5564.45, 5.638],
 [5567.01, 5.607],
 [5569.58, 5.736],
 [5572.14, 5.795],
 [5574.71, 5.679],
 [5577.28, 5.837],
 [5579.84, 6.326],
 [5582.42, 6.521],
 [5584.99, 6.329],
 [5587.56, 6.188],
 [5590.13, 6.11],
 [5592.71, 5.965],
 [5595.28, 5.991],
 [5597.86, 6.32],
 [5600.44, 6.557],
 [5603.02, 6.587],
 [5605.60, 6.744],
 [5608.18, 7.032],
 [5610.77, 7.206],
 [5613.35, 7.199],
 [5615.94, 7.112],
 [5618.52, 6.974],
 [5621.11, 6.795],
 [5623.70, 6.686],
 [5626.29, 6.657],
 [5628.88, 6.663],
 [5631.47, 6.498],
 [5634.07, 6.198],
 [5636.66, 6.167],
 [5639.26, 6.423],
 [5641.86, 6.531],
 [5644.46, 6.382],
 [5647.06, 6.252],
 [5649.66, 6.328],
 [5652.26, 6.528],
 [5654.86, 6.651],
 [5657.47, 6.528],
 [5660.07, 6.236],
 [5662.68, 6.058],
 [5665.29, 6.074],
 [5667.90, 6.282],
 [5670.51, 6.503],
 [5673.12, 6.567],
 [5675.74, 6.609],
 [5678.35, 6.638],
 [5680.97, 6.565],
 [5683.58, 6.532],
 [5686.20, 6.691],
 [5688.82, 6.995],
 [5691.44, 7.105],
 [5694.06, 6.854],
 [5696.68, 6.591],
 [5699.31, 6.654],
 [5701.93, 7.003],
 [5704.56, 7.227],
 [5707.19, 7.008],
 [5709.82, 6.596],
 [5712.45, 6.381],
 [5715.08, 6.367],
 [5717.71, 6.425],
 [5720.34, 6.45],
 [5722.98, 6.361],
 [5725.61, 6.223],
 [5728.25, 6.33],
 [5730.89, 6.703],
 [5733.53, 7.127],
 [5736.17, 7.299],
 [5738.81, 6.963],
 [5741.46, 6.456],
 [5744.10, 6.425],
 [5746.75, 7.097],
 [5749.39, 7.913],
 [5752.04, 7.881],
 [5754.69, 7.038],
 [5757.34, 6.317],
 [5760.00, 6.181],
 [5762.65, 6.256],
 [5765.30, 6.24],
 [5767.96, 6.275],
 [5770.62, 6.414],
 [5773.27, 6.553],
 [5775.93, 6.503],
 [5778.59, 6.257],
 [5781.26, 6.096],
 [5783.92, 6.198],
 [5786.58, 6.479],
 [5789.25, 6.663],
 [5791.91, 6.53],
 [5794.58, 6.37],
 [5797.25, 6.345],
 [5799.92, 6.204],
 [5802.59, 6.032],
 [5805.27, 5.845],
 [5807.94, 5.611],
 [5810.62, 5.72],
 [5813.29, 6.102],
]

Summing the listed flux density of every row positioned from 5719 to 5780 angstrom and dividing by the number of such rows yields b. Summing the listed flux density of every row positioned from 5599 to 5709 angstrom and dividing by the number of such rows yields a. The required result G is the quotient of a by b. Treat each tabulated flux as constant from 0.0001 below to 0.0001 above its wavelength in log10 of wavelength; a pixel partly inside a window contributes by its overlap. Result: 1.00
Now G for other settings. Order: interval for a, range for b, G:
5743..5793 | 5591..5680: 1.01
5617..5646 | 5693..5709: 0.95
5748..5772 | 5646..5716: 1.02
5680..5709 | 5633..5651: 1.08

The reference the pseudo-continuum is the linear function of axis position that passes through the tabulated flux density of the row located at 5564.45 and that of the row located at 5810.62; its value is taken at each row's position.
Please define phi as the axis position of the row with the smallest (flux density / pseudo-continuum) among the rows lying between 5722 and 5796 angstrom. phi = 5781.26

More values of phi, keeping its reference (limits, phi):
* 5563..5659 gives 5567.01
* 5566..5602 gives 5567.01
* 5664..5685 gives 5665.29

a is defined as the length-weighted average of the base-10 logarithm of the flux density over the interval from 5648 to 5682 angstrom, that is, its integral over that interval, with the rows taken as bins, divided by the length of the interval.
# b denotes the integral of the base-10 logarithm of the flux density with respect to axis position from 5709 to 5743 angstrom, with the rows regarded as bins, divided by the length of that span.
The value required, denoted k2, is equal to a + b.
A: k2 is 1.63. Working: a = 0.808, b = 0.82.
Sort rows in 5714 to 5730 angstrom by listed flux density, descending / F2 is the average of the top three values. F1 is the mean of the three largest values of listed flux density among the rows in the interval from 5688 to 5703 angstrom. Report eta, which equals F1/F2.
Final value 1.10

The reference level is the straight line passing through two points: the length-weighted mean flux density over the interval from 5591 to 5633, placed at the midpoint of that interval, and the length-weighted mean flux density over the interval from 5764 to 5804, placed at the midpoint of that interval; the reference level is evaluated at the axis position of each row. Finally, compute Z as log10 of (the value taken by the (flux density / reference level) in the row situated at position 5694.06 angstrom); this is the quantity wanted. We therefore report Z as 0.022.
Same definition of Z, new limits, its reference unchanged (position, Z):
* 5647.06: -0.024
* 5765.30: -0.010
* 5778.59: -0.007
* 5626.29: 0.000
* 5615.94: 0.028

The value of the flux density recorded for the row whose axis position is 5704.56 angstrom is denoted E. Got 7.227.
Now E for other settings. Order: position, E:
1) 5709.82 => 6.596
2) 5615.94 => 7.112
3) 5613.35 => 7.199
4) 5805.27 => 5.845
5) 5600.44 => 6.557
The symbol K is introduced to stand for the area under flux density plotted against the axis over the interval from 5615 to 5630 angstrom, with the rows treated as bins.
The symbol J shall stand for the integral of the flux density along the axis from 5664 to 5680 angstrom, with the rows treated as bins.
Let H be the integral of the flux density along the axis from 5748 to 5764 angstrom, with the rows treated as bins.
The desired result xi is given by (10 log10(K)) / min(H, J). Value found 0.195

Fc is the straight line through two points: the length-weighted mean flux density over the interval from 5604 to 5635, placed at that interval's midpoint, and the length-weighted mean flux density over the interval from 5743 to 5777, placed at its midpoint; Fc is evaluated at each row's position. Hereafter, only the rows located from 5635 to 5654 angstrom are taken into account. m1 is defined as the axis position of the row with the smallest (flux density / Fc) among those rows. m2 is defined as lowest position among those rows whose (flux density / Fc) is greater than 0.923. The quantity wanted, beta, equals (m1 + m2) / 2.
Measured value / 5638.0 angstrom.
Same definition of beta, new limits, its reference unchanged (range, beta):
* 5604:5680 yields 5634.1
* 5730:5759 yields 5744.1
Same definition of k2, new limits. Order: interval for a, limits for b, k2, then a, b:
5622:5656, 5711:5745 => 1.63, 0.810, 0.82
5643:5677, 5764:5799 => 1.61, 0.805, 0.80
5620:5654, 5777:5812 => 1.60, 0.811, 0.79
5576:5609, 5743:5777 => 1.63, 0.802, 0.82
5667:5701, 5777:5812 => 1.61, 0.824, 0.79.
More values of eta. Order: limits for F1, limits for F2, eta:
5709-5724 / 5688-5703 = 0.92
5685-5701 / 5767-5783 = 1.08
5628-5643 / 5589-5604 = 1.01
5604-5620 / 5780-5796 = 1.09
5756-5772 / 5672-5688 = 0.95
